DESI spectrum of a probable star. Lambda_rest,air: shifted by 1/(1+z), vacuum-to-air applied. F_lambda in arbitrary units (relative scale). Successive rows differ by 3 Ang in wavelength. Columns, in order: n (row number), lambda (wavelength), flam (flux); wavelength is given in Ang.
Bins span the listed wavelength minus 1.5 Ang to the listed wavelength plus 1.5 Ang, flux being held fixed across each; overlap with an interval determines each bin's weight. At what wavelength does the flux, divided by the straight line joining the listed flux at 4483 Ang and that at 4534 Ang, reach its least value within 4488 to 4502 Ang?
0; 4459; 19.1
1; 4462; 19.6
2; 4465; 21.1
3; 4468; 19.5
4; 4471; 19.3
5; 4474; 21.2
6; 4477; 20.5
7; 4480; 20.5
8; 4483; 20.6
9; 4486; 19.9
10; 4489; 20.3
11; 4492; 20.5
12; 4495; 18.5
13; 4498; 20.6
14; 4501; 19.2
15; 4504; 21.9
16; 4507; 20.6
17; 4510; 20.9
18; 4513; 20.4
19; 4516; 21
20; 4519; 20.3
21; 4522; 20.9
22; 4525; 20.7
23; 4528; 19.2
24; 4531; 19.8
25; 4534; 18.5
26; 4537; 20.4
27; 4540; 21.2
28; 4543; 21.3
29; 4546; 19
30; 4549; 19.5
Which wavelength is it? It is 4495 Ang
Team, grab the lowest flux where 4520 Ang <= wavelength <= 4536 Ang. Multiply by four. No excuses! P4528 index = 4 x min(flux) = 74.0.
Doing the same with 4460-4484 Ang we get 77.2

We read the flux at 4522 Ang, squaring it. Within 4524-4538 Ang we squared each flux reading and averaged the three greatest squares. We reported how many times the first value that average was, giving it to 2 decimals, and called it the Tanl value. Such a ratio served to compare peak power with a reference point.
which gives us 0.94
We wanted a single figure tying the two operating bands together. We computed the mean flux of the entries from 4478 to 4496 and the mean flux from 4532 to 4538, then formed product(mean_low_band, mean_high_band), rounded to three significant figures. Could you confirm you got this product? 390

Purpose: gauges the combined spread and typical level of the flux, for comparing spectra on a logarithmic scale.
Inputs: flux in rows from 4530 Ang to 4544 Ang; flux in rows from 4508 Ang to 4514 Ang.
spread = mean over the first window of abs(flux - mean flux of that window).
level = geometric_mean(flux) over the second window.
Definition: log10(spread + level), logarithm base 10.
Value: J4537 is 1.33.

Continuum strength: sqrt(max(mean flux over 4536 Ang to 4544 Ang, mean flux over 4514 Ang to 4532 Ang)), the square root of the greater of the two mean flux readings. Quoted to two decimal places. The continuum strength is 4.58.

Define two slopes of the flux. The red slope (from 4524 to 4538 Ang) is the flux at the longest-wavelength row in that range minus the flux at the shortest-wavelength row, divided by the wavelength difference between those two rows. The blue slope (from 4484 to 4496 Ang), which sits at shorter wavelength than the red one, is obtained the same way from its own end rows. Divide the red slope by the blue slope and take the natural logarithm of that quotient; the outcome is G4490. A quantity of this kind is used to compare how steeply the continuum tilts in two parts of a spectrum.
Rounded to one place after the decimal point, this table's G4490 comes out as -1.8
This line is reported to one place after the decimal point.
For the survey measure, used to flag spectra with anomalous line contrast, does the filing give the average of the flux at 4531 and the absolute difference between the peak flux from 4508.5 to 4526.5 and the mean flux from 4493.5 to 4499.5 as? 10.6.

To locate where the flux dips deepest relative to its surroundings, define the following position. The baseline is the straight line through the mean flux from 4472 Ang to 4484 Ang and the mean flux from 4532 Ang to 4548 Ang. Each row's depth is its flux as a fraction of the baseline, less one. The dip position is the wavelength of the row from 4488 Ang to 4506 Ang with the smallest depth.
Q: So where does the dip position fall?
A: 4495 Ang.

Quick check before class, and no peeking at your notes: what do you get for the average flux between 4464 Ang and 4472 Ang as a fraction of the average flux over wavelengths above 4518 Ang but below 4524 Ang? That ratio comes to 0.97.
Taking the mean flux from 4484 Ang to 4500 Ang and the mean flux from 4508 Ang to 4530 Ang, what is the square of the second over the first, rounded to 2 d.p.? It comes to 1.05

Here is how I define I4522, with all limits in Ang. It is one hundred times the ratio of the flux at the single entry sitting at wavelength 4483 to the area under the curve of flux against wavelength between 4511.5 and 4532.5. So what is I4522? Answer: 4.83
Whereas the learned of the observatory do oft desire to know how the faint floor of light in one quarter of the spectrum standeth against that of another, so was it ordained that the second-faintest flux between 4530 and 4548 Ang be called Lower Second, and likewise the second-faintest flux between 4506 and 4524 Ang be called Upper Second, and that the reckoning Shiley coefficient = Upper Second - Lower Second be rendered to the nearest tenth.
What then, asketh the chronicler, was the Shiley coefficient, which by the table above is 1.4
